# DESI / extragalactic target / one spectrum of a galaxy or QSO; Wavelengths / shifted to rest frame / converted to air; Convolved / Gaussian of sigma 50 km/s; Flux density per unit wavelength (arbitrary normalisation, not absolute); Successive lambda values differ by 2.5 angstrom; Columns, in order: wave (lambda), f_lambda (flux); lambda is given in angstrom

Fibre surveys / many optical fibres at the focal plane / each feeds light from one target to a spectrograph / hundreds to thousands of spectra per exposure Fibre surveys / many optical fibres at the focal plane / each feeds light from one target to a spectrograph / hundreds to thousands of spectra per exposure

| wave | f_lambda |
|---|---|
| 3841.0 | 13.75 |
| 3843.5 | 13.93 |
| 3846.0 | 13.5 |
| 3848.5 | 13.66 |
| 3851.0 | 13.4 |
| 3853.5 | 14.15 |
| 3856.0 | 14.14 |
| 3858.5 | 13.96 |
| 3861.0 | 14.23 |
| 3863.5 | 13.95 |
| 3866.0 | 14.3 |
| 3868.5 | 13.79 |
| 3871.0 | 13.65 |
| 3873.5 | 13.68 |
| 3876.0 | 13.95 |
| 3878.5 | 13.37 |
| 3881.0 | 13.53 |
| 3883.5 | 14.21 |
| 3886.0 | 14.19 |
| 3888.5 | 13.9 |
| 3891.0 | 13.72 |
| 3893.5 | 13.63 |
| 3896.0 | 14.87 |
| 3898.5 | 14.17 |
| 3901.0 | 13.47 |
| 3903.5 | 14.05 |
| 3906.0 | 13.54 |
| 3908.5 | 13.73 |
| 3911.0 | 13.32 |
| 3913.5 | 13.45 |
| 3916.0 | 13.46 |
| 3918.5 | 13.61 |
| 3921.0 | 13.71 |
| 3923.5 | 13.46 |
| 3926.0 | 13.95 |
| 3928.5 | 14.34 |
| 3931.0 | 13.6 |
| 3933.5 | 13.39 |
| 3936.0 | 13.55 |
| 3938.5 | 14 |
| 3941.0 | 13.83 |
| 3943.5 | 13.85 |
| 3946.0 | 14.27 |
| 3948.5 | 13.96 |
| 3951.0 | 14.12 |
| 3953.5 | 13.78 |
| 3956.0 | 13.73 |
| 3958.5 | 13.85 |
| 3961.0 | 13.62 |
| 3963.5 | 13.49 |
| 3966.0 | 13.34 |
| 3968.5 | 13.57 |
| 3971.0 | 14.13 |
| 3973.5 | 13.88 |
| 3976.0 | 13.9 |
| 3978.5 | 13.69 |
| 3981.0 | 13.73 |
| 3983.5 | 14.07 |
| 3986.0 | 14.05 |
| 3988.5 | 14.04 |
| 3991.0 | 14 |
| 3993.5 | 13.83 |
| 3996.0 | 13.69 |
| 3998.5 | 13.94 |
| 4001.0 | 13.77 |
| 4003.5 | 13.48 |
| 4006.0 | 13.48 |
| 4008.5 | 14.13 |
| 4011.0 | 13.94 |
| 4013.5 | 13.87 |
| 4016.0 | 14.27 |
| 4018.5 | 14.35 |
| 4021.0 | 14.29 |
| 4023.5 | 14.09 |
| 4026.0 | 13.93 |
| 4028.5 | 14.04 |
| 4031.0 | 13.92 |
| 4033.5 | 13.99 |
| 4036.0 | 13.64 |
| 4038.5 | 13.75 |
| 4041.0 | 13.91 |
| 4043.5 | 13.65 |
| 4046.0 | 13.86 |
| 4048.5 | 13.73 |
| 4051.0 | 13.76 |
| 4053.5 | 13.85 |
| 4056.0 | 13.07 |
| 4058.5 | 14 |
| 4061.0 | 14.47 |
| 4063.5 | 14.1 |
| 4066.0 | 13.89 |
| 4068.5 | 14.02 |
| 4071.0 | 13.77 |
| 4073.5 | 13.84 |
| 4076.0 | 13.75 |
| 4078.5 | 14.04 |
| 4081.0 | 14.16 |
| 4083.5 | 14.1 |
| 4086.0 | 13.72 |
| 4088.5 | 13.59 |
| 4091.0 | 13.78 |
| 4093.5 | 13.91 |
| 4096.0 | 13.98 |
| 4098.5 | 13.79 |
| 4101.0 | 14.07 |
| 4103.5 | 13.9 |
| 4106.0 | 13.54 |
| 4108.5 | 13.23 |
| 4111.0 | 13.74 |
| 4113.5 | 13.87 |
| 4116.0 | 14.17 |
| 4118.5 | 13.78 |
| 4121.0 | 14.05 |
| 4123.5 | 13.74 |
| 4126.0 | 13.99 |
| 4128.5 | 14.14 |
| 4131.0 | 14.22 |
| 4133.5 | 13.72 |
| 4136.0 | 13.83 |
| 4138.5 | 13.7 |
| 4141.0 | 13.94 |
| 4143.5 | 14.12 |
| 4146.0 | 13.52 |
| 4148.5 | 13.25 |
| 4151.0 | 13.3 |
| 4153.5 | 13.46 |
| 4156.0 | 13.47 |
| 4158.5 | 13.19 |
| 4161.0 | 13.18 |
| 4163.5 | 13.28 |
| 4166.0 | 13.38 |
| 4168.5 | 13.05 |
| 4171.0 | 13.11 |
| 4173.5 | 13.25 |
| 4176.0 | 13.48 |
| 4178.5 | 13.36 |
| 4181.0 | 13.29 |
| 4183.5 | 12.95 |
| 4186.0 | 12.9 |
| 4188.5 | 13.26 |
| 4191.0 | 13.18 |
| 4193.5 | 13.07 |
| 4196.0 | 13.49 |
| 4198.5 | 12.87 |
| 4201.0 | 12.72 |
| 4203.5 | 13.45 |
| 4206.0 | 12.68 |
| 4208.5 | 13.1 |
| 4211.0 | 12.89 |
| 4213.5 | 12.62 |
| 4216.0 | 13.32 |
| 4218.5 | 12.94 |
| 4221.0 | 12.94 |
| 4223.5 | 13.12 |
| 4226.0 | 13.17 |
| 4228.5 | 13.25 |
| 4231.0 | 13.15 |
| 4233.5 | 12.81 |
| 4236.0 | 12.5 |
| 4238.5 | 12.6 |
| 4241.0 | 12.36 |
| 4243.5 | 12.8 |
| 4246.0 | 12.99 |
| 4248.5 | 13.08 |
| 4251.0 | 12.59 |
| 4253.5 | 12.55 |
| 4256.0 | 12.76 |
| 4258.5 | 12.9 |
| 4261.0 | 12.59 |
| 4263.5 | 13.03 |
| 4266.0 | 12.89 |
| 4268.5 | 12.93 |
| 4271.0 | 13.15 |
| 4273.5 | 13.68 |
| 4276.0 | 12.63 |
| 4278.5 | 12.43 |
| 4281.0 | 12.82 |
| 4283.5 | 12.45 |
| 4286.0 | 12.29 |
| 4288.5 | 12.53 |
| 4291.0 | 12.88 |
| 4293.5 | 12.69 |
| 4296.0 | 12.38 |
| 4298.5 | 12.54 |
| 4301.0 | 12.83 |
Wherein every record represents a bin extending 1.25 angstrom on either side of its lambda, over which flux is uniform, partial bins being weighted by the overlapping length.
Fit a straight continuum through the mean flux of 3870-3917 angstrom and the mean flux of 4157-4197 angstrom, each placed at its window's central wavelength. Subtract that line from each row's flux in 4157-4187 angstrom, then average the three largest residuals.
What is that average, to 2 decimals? 0.19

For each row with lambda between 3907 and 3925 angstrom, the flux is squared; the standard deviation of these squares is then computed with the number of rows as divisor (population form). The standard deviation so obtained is 3.8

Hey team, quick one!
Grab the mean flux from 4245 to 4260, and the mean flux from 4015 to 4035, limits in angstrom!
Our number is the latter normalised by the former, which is 1.10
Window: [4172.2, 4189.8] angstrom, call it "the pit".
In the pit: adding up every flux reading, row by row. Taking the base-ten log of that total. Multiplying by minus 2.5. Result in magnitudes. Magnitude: -4.92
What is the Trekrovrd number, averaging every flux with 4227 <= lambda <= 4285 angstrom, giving 12.82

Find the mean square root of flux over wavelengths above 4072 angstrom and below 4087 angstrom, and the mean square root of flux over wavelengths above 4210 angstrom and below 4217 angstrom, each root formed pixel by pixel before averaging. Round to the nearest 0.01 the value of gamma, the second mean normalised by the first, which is 0.96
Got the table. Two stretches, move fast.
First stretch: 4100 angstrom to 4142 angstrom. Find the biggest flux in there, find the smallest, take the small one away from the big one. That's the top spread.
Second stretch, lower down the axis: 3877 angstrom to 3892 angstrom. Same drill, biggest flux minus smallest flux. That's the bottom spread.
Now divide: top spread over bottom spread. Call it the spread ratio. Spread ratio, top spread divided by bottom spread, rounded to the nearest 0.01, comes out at 1.18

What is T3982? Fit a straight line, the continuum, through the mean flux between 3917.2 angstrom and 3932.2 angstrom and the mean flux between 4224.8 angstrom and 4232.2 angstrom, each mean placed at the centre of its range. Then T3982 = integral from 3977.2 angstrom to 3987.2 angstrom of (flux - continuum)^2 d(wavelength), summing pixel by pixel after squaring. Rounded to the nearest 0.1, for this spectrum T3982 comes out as 0.8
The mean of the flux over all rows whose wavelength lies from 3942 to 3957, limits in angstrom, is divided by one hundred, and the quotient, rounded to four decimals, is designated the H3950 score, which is 0.1395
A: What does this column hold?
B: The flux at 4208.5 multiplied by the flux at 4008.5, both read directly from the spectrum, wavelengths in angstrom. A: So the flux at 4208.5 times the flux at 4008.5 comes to 185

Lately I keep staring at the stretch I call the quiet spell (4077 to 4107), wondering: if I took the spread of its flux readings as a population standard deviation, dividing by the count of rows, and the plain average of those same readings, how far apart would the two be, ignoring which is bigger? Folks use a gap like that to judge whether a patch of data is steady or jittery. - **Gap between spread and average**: 13.7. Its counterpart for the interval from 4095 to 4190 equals 13.2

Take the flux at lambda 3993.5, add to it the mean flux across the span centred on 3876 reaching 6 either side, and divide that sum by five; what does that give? 5.49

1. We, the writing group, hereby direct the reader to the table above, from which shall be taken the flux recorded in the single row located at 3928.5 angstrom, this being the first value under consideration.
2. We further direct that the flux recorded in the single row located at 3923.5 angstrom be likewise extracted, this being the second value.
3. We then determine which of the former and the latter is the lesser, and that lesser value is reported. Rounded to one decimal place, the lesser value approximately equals 13.5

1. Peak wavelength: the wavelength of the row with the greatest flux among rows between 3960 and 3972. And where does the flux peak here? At 3971.0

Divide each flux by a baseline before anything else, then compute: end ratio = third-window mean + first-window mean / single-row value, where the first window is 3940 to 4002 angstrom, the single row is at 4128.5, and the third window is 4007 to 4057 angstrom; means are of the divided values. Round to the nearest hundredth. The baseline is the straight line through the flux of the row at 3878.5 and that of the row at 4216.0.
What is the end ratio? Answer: 2.02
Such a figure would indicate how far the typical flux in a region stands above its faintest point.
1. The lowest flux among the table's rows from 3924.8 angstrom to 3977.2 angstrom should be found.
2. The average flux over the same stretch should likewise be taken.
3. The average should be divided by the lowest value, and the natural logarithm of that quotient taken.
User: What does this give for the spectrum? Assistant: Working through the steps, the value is 0.0351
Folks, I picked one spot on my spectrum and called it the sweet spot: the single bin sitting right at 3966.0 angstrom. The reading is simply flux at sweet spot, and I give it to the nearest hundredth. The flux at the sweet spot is 13.34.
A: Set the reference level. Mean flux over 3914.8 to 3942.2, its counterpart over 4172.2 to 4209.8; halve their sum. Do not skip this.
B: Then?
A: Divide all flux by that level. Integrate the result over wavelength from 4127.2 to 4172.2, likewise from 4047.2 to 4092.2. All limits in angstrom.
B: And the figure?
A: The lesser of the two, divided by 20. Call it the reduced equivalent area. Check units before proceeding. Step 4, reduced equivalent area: 2.27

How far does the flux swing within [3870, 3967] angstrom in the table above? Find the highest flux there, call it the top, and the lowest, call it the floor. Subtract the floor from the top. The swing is 1.55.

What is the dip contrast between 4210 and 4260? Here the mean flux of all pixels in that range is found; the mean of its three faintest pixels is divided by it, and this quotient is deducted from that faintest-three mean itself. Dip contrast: 11.5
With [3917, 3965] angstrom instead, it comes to 12.5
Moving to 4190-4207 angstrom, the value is 11.8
